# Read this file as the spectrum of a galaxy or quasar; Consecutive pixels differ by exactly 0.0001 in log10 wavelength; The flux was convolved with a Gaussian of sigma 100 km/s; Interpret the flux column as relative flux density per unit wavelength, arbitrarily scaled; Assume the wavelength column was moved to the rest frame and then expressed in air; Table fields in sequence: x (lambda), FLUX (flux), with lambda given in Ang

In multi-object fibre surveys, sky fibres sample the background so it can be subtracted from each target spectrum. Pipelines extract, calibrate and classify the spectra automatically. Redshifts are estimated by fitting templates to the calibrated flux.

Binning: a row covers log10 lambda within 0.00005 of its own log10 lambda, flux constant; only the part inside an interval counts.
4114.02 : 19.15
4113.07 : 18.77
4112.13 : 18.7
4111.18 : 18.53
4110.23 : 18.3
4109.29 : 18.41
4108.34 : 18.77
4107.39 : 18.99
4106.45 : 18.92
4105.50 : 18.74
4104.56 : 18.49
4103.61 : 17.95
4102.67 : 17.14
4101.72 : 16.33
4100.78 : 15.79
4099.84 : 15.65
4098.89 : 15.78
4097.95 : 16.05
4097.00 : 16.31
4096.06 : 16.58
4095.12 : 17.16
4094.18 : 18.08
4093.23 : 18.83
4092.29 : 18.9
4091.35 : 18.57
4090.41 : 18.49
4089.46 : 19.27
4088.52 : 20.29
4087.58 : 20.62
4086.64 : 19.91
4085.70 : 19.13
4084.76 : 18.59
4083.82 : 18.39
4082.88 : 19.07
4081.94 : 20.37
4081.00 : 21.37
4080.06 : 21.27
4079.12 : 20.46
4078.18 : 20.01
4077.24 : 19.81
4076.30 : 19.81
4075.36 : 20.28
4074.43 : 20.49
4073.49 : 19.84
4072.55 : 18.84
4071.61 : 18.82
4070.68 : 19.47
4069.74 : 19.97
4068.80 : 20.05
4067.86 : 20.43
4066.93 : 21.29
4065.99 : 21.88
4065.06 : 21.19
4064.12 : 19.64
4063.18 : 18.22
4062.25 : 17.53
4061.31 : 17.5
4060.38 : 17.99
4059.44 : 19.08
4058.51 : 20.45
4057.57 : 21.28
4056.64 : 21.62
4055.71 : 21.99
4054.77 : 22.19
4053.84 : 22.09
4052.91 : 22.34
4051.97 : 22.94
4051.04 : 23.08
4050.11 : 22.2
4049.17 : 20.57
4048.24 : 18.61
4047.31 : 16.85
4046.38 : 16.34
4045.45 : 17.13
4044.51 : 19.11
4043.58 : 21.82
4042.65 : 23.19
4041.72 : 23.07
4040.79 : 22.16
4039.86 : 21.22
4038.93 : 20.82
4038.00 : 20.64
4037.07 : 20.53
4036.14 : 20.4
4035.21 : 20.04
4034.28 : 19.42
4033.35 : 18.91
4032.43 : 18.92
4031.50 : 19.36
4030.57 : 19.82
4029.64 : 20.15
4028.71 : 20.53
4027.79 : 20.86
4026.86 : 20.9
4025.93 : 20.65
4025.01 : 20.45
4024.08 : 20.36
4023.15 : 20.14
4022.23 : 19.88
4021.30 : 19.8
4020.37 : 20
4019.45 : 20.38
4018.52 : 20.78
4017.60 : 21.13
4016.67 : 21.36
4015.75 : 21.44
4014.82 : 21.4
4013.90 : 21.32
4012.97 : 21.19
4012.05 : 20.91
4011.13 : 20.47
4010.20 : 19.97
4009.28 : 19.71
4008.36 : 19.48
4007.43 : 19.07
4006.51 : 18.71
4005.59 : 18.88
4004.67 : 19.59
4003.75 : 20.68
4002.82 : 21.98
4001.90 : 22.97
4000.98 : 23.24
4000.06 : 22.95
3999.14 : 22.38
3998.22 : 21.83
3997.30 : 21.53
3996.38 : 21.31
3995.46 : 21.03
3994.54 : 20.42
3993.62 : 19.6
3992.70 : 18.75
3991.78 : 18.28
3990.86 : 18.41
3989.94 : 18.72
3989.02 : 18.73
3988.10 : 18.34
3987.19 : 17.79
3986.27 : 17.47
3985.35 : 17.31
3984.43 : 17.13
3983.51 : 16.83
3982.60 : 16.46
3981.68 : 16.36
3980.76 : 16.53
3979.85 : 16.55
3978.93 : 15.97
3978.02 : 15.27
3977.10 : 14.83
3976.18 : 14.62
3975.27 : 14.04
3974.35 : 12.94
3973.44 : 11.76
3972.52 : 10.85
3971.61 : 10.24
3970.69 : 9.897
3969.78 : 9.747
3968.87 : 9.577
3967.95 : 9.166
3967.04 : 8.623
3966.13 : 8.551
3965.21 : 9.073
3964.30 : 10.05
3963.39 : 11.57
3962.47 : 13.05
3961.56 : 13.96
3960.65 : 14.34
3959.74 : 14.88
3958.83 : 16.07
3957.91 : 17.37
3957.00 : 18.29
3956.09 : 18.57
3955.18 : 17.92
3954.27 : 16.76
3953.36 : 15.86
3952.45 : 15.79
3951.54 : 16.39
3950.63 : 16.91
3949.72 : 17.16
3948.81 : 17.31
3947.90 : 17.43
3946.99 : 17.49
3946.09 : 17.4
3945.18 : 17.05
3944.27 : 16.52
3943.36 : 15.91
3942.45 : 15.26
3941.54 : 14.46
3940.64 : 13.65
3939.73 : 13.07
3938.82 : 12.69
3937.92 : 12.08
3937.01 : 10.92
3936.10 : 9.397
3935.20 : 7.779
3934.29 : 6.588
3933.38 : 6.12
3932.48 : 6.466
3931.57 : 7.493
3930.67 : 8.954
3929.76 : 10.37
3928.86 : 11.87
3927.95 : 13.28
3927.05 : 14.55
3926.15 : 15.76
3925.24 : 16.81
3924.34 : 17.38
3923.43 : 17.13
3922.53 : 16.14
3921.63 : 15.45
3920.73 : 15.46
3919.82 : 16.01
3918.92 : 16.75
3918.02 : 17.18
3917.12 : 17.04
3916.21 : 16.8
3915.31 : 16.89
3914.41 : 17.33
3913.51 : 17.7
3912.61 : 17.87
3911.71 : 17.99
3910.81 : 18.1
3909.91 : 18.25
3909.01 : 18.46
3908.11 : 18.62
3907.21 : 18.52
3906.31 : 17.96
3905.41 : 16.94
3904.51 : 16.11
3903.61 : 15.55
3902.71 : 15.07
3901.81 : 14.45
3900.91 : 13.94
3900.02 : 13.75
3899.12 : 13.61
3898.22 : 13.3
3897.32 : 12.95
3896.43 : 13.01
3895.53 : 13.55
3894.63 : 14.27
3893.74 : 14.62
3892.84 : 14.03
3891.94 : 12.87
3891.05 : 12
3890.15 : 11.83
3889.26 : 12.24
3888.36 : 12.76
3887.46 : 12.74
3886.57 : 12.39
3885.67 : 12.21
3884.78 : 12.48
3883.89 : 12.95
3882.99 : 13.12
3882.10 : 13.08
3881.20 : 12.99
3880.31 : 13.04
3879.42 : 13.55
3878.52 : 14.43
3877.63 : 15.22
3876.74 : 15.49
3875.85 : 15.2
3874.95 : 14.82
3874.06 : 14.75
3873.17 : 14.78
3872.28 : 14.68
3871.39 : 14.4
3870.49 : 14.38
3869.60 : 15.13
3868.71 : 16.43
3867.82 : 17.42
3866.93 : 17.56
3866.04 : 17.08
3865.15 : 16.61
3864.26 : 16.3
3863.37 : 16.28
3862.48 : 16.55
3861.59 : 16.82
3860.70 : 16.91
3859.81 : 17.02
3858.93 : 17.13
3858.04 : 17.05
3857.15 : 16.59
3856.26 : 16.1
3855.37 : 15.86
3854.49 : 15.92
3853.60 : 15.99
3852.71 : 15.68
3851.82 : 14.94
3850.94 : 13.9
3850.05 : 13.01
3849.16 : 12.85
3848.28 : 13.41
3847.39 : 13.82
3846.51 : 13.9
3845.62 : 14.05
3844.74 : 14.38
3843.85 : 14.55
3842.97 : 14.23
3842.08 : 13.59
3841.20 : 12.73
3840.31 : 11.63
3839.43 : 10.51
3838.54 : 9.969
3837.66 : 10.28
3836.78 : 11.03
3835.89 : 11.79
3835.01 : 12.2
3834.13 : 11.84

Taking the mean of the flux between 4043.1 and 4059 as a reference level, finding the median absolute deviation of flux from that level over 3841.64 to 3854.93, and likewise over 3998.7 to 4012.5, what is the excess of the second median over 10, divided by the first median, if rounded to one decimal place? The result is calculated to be -1.3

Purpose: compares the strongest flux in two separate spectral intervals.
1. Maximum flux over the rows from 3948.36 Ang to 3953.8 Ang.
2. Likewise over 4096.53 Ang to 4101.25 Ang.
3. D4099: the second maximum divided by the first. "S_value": 0.94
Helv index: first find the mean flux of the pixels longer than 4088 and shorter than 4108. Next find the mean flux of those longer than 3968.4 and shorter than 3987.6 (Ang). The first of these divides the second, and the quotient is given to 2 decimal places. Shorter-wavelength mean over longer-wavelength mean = 0.81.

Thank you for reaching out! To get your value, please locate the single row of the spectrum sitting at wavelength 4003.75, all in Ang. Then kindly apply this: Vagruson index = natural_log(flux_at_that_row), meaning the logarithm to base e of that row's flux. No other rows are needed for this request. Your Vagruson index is 3.03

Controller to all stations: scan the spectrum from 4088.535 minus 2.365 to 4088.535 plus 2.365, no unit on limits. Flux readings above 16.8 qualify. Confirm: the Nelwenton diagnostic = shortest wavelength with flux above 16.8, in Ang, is 4086.64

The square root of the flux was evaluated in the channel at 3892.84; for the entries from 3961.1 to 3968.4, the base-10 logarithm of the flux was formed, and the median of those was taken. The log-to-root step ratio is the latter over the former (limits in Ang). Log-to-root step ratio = 0.26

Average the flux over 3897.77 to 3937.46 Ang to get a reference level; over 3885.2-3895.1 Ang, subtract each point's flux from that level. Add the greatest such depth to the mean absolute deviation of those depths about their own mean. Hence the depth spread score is 4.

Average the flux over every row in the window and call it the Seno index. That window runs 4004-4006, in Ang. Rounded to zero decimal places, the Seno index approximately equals 19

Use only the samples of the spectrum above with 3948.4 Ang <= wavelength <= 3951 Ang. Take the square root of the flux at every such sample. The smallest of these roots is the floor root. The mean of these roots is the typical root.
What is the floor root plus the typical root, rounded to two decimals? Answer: 8.25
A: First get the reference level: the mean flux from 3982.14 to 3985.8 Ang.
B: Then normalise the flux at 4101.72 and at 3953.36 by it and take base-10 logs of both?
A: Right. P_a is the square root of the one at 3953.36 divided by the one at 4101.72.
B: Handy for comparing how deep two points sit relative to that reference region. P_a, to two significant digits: 1.3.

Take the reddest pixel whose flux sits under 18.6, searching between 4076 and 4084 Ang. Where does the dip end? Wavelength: 4083.82 Ang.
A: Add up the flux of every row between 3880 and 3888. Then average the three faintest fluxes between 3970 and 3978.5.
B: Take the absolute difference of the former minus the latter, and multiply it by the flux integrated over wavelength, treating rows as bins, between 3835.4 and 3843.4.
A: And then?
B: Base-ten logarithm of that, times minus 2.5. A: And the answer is -10.0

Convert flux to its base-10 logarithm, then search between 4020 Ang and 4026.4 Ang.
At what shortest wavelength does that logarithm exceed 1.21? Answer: 4020.37 Ang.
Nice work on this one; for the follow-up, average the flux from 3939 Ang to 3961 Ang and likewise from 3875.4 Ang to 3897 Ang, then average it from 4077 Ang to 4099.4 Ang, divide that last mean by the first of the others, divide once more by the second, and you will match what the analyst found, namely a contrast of 0.087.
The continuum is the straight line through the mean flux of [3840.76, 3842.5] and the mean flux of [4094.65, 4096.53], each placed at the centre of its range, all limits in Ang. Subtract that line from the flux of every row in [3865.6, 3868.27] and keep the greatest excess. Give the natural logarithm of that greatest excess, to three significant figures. 1.39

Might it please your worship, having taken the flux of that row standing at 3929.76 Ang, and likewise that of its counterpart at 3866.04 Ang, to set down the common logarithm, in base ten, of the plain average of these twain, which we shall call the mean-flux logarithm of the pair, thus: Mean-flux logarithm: 1.14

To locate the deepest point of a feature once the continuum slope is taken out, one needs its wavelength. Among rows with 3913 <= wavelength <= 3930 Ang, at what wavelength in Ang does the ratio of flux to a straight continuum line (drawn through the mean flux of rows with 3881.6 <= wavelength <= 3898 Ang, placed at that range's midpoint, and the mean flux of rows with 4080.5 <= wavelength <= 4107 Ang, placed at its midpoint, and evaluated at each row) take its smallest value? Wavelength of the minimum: 3929.76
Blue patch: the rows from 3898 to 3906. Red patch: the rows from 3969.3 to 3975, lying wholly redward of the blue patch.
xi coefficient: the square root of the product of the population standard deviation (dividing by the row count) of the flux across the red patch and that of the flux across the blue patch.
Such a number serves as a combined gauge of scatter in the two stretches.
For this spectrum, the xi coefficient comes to 1.16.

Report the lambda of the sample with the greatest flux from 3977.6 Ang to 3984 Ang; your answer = 3983.51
